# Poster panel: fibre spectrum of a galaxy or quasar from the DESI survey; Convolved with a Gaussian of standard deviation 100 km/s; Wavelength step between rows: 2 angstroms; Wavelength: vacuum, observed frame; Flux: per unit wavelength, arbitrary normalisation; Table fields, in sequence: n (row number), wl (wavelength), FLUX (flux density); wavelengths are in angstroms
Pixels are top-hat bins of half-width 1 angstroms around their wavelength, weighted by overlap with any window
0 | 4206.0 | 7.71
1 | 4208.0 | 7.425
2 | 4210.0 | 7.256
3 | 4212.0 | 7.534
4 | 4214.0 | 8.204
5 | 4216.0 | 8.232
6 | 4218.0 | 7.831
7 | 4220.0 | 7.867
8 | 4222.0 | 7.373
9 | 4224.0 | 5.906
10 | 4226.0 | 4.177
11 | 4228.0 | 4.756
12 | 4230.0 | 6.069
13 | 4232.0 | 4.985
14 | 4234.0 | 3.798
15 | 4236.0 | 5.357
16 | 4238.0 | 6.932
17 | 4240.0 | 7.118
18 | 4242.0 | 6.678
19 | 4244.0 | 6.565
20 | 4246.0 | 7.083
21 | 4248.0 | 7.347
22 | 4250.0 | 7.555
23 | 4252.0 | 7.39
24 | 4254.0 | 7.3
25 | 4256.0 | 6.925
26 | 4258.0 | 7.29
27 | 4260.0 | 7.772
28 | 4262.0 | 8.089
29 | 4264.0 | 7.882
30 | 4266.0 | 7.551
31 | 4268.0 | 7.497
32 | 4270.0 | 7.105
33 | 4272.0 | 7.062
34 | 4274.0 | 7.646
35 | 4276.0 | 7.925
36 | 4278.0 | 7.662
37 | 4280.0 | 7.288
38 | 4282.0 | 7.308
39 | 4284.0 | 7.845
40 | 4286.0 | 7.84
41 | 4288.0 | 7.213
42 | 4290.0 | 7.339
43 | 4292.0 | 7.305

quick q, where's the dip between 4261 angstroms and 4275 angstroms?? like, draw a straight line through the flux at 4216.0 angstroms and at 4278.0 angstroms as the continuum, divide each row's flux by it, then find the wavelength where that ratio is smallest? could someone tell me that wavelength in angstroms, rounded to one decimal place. 4272.0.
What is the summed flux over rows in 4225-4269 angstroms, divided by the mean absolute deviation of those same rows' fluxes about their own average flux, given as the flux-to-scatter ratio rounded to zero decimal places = 149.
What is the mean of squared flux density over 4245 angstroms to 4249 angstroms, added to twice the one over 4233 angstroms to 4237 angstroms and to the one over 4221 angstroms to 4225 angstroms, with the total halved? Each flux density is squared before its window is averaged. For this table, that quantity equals 70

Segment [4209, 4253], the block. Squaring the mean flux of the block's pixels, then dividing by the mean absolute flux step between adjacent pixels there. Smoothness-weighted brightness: 65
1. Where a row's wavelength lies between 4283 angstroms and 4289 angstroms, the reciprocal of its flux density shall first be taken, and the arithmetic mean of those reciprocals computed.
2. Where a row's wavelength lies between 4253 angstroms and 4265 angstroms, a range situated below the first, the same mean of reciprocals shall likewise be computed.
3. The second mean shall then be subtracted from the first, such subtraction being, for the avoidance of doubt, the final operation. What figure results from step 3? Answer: 0.00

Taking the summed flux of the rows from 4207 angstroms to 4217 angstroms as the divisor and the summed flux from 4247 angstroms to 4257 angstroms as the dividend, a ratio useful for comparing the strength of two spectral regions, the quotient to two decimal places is 0.94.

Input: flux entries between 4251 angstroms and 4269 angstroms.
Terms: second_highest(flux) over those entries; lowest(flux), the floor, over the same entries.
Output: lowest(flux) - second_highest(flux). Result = -1.0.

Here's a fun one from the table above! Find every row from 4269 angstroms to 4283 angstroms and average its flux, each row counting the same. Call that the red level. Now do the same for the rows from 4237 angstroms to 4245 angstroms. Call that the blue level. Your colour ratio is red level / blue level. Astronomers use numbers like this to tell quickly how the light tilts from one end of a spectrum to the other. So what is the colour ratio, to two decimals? 1.09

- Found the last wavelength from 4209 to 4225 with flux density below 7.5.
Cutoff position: 4224.0 angstroms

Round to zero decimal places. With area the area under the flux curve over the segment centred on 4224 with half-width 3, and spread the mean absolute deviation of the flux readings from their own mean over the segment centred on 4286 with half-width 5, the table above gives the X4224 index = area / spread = 131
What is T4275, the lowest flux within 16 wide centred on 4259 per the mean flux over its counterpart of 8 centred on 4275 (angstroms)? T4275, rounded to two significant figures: 0.91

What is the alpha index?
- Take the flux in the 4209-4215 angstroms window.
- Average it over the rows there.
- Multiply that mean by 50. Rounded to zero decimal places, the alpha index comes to 383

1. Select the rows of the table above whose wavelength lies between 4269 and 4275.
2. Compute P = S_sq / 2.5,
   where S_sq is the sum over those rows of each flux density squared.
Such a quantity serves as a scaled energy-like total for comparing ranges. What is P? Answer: 64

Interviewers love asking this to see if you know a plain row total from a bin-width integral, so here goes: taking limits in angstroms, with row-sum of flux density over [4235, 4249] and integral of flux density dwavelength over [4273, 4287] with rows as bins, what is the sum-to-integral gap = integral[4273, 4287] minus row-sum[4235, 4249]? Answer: 59.9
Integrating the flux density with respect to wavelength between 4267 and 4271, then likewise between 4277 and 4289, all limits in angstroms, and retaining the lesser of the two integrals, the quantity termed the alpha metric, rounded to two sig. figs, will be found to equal 29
